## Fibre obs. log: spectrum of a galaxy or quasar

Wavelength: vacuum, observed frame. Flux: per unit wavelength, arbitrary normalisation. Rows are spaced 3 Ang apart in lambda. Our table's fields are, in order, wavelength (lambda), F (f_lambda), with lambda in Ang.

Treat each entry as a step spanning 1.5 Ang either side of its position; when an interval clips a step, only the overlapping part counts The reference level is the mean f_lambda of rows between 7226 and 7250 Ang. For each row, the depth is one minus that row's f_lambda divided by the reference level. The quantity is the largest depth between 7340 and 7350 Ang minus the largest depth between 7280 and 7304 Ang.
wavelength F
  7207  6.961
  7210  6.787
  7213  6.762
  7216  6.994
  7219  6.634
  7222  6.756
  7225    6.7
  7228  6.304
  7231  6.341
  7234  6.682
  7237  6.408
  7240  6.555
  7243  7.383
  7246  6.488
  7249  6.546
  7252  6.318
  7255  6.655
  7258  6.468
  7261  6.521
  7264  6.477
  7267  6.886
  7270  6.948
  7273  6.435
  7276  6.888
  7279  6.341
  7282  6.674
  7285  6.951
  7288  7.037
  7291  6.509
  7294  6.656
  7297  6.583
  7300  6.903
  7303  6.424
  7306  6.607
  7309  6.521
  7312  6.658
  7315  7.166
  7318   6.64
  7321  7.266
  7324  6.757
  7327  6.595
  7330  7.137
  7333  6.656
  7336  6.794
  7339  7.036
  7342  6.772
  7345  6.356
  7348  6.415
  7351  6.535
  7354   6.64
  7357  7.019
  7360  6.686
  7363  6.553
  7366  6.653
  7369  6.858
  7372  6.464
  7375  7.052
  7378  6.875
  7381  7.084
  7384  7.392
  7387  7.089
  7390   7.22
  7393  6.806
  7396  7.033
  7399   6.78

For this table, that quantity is 0.01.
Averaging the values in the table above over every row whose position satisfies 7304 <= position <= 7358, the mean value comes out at 6.75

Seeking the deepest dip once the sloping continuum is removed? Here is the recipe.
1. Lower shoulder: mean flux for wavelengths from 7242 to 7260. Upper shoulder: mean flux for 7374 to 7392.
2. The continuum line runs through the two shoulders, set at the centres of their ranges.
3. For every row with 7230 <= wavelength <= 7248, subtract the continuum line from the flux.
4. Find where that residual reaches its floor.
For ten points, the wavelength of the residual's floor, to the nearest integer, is 7231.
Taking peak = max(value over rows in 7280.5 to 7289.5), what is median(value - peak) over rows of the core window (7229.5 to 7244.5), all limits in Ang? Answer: -0.5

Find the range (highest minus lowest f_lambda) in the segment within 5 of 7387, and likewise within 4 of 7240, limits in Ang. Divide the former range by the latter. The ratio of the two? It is 0.3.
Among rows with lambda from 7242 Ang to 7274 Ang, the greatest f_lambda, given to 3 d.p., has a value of 7.383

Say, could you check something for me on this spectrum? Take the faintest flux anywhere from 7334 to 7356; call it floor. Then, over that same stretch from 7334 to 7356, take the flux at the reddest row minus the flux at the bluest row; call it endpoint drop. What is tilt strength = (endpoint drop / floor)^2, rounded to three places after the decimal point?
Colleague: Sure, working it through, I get 0.001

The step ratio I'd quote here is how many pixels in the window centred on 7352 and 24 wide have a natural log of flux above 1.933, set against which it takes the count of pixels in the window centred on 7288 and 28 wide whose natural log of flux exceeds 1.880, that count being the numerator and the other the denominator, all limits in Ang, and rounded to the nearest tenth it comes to 7.0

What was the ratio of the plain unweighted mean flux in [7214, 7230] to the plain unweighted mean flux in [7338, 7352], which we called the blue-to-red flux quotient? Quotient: 1.01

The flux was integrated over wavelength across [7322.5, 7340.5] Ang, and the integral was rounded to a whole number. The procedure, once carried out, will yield 123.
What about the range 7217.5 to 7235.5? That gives 118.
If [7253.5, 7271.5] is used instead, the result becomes 120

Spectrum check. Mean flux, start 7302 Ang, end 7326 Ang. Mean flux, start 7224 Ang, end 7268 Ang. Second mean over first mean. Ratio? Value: 0.97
